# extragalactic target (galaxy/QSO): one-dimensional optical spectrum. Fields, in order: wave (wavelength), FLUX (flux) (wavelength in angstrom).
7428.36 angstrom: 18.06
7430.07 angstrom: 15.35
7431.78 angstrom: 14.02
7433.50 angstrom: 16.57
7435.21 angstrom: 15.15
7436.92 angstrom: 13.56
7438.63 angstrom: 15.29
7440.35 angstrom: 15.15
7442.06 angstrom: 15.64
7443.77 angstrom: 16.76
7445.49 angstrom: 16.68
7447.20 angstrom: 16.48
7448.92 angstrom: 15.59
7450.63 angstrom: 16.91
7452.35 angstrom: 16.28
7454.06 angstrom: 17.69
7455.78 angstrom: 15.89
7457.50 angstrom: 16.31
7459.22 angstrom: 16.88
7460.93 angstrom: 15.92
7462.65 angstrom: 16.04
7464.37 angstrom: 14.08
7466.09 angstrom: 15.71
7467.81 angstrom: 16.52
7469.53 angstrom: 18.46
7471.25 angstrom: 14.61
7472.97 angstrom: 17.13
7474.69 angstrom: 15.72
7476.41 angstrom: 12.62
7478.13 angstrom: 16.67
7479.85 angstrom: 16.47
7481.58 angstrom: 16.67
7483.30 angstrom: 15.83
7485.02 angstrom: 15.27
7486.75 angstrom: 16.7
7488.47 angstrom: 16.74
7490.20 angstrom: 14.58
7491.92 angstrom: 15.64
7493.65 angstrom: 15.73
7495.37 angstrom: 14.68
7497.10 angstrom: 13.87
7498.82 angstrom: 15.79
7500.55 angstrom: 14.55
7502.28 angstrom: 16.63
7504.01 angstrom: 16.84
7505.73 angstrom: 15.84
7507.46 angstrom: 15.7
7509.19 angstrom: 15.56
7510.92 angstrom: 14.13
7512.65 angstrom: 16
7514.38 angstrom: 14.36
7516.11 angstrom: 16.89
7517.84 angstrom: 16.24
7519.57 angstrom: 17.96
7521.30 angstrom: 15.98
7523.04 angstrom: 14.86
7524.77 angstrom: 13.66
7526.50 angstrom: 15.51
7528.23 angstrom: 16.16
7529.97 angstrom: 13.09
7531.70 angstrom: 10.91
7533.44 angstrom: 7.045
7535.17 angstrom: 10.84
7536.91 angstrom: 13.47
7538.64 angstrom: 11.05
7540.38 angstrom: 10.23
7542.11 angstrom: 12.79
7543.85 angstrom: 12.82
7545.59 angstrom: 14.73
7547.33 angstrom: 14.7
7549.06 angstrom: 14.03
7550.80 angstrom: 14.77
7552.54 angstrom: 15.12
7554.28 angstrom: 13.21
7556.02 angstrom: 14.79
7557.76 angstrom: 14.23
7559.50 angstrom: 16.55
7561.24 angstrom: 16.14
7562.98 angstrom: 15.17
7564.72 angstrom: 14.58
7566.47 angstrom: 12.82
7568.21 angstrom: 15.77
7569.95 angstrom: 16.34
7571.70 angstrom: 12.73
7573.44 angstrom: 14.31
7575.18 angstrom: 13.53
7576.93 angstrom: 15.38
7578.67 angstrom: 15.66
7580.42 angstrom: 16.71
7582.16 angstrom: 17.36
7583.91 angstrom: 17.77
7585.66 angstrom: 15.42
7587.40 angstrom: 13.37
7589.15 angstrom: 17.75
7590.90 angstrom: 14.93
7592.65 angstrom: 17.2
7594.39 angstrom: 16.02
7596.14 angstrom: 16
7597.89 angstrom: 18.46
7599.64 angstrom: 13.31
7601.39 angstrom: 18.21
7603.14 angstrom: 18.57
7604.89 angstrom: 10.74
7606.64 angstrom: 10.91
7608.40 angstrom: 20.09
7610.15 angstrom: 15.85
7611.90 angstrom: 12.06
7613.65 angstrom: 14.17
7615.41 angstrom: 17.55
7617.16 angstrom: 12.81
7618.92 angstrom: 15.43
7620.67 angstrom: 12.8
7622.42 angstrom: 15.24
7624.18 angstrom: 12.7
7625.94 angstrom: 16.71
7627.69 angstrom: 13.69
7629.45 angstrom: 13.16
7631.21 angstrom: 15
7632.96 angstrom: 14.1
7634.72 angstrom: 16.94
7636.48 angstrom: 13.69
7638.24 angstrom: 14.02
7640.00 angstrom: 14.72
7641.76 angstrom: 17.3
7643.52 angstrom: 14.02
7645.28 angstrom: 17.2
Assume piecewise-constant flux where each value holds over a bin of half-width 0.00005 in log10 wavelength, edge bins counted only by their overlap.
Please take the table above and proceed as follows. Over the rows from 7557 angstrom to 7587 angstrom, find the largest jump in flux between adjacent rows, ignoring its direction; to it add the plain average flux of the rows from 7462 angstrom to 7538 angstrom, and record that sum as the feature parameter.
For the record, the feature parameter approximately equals 18.8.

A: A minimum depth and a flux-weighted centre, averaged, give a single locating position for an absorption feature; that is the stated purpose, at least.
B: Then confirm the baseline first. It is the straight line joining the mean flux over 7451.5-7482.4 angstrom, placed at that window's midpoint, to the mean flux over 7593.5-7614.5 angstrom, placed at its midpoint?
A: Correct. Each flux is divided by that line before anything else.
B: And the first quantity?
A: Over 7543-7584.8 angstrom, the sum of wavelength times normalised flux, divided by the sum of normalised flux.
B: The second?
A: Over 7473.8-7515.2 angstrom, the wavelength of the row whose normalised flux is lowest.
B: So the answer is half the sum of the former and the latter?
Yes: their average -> 7520.4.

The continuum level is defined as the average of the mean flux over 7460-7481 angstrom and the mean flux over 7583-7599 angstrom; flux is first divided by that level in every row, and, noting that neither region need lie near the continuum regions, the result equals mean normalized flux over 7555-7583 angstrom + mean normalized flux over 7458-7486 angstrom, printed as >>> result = 1.93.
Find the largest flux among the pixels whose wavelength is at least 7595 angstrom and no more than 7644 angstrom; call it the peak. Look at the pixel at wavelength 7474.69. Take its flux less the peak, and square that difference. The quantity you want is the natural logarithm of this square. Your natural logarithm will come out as 2.9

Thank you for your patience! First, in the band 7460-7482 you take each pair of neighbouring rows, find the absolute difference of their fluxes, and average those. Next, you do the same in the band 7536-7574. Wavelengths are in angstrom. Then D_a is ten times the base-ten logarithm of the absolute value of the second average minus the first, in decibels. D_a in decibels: -3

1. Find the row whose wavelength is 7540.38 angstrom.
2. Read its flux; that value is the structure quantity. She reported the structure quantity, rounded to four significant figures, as 10.23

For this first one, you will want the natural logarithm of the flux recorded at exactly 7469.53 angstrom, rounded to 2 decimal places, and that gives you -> 2.92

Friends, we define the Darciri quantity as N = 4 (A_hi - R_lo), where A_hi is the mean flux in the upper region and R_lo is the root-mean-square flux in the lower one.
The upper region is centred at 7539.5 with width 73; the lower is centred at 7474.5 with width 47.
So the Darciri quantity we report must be -6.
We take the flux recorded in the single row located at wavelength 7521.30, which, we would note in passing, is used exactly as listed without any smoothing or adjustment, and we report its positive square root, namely 4.00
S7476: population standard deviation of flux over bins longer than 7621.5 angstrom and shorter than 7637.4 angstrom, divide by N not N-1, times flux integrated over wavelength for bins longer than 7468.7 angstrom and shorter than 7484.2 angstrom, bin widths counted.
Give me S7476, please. 352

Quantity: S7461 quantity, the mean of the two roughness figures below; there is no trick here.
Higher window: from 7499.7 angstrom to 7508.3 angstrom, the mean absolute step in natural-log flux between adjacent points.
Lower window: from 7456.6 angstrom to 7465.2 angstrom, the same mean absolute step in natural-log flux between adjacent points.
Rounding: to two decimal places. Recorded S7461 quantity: 0.06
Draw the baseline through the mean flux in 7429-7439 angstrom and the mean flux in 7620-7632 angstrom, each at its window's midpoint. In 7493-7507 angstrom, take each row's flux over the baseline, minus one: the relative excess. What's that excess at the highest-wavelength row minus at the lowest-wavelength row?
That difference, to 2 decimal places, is 0.01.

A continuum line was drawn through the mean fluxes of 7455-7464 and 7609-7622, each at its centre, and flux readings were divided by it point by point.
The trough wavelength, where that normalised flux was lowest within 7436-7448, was 7436.92 angstrom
